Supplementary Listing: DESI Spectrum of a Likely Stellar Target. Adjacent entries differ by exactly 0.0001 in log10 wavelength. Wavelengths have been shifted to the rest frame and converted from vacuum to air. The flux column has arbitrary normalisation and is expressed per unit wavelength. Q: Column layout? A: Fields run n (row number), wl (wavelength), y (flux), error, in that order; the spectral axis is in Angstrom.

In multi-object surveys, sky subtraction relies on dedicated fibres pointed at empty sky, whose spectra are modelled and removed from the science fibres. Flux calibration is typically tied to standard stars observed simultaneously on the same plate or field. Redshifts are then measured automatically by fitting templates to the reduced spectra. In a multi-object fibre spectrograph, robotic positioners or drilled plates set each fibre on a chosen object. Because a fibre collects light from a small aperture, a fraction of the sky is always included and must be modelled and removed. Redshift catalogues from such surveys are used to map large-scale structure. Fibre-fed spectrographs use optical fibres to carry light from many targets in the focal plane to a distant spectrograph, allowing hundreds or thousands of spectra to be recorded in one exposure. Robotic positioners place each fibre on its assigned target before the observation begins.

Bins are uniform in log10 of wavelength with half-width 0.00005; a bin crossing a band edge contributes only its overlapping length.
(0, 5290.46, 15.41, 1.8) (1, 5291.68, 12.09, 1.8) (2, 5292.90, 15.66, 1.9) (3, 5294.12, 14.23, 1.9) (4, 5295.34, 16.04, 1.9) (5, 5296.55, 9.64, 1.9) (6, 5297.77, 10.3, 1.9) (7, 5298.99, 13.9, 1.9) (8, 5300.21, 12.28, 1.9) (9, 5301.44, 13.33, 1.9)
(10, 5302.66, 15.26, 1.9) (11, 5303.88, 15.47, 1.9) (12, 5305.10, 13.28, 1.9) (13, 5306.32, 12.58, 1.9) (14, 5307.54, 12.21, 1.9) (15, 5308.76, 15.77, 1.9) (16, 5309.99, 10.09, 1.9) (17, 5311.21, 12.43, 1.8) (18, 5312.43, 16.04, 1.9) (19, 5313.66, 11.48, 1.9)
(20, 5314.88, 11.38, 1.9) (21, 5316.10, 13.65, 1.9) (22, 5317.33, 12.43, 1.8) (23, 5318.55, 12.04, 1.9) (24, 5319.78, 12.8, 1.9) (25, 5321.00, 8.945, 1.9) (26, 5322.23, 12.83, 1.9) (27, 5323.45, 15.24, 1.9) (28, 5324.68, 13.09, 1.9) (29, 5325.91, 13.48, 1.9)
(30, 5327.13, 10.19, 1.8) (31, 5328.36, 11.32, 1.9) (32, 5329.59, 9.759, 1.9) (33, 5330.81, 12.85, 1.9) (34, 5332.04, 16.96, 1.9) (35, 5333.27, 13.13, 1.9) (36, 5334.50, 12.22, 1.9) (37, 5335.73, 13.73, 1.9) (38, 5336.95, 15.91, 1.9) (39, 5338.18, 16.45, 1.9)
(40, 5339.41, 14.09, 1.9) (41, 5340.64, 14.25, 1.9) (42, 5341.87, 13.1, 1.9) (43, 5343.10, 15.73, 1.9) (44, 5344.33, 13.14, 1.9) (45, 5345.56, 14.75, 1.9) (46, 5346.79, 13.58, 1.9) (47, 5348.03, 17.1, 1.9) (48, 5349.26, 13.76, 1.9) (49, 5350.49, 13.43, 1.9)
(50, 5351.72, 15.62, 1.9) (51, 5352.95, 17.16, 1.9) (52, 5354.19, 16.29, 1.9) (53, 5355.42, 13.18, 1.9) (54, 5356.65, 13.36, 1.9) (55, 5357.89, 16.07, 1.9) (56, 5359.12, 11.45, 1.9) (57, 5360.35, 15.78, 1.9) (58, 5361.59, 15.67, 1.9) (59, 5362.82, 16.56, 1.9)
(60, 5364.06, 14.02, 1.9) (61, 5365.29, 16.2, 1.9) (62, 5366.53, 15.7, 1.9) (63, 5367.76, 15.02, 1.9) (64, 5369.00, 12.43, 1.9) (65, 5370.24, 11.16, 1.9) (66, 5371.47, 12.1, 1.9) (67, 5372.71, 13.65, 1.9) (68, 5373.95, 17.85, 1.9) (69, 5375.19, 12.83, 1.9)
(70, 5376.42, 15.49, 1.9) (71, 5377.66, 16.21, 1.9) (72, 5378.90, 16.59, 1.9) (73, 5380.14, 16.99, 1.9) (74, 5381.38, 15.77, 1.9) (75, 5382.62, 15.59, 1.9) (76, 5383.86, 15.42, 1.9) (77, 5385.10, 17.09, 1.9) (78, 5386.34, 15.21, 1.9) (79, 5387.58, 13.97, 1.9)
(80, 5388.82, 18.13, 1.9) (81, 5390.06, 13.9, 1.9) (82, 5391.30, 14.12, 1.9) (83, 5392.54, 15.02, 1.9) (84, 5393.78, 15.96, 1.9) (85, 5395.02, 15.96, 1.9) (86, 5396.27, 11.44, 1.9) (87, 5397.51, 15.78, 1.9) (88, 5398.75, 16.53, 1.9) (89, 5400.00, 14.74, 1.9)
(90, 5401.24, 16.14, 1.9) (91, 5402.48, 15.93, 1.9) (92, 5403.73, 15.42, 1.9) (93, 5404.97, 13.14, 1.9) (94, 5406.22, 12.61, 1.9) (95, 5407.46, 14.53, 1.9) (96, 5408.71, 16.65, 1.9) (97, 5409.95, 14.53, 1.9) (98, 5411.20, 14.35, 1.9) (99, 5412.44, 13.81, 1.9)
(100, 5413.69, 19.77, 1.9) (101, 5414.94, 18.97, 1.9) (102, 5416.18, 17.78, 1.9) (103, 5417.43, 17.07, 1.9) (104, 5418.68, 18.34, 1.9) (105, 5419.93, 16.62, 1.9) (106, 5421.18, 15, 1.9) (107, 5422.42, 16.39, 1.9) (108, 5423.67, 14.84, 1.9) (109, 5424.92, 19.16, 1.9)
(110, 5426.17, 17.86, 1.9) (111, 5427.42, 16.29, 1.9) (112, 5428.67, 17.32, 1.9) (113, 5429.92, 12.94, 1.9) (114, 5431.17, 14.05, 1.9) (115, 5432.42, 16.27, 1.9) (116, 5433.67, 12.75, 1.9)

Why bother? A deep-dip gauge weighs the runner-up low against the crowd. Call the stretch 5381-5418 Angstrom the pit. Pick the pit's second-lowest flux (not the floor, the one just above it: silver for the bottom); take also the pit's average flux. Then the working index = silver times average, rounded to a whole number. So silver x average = 196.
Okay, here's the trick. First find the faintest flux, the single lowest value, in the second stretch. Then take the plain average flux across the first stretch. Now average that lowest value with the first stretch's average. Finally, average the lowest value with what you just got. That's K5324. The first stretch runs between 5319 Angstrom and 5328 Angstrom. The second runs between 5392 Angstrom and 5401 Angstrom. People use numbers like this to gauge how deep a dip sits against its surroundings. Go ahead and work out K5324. 11.7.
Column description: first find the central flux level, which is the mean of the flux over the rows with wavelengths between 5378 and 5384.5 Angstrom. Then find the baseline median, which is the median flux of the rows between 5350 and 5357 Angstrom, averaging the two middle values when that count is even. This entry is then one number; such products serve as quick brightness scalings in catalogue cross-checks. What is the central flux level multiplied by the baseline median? 233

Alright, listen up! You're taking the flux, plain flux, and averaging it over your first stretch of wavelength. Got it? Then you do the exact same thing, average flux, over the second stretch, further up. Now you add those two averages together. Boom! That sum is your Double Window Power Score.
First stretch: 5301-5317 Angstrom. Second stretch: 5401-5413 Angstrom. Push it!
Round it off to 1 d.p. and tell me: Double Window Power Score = 28.0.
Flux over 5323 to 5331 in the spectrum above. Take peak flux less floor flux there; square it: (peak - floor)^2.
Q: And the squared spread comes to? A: 30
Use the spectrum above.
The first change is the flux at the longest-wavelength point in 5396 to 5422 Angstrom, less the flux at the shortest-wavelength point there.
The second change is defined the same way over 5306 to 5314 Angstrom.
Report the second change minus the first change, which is -4.7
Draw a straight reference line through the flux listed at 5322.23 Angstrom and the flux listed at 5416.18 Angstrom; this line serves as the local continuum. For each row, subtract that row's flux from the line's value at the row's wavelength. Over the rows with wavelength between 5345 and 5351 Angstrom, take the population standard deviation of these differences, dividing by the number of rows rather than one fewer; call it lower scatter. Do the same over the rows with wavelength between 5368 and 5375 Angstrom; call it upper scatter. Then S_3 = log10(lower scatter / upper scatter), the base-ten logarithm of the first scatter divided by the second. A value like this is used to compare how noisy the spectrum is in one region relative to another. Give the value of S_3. -0.21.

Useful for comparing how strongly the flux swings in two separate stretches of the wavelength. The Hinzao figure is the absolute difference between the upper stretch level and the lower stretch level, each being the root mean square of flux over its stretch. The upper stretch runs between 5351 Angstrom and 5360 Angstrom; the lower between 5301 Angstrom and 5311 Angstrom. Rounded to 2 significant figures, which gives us 1.2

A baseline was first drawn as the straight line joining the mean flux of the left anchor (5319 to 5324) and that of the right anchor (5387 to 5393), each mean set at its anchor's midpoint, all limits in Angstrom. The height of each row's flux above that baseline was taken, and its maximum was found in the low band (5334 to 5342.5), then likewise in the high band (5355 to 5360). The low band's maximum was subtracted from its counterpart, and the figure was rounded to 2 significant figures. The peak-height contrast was -1.1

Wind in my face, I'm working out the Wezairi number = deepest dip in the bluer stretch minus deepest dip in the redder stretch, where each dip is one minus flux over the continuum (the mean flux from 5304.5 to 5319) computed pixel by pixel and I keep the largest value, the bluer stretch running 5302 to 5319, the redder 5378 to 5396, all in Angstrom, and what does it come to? 0.30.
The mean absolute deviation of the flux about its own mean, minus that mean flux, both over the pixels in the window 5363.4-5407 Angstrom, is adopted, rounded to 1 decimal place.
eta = -13.6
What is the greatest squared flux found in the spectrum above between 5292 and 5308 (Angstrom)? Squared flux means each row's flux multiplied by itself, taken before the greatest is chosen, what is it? 257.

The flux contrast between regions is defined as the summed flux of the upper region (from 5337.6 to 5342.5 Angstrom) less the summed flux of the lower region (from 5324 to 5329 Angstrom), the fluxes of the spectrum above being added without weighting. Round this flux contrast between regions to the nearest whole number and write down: 10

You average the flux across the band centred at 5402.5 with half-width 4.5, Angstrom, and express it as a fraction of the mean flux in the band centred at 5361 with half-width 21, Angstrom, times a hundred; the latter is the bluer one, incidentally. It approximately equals 101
